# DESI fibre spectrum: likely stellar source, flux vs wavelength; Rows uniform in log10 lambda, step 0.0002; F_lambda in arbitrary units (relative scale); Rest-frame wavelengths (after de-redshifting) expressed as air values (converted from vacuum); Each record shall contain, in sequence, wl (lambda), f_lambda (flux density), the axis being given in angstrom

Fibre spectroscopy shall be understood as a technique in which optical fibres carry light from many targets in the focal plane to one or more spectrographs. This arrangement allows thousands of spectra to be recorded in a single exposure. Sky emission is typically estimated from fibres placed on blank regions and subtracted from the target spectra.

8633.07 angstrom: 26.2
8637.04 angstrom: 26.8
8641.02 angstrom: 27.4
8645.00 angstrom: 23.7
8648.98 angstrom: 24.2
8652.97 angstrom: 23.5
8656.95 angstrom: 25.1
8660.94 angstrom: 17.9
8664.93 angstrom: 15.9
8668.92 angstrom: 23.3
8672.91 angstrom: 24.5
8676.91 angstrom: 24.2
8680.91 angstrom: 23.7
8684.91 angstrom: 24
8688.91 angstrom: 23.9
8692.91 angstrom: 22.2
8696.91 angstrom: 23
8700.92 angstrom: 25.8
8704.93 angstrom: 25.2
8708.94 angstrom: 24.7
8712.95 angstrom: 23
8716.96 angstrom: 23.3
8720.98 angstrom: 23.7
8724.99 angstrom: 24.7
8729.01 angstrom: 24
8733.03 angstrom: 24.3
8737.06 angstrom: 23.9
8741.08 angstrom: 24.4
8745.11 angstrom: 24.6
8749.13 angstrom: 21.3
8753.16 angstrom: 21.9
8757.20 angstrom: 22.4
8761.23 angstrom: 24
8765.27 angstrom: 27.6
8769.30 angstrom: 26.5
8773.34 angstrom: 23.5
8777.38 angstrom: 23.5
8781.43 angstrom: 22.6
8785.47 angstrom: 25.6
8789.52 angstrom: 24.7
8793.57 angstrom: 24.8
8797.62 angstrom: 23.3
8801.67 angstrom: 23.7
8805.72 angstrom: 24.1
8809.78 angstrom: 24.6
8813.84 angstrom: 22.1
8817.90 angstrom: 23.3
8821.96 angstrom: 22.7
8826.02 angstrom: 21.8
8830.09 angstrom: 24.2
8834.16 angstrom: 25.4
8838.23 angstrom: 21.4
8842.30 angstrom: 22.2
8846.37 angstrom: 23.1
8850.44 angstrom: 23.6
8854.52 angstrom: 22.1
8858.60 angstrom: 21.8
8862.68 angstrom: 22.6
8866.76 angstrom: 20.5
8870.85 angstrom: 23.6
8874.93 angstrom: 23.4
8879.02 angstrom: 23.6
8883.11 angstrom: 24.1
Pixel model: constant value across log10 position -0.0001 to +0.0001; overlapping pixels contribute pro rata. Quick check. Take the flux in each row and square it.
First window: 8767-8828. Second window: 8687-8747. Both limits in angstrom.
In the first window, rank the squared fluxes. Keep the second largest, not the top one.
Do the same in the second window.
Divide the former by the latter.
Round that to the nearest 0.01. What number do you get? 1.03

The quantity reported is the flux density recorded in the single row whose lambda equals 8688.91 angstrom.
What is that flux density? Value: 23.9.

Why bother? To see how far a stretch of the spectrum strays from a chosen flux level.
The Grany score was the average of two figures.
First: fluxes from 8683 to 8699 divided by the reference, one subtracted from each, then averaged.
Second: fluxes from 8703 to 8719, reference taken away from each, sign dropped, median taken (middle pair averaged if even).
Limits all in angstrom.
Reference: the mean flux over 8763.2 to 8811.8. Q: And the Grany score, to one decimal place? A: 0.4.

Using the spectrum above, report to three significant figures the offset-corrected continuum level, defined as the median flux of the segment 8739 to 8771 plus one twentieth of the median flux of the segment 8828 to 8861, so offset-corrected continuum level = 25.3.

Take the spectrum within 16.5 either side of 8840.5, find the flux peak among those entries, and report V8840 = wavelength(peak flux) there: 8834.16 angstrom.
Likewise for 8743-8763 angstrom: 8745.11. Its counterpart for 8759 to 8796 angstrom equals 8765.27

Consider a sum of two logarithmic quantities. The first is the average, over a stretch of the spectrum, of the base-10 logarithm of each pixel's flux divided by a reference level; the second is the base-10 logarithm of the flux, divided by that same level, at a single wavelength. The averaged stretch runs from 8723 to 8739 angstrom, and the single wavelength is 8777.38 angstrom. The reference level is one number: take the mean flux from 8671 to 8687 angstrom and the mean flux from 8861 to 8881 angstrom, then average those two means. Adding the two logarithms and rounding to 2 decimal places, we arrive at 0.02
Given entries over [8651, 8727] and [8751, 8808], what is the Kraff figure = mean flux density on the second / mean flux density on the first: 1.039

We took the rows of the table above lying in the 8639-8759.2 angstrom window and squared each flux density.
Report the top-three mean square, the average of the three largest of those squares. 684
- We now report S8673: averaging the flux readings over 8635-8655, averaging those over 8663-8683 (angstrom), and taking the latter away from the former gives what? 2.8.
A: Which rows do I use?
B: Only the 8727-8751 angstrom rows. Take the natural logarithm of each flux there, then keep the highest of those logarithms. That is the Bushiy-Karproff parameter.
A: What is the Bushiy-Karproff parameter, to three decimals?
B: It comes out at 3.203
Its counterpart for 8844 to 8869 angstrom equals 3.161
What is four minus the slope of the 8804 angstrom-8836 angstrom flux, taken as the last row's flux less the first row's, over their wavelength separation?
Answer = 4.0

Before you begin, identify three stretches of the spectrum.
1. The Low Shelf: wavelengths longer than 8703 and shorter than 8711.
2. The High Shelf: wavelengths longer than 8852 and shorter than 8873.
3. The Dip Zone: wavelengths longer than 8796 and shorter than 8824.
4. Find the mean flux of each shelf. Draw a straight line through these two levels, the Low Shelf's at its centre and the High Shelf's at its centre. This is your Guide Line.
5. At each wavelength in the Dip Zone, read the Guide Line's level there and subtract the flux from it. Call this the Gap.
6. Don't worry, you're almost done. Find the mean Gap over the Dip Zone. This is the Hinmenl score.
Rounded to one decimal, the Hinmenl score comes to -0.3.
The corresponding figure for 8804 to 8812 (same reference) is -1.2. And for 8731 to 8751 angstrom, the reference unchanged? 0.6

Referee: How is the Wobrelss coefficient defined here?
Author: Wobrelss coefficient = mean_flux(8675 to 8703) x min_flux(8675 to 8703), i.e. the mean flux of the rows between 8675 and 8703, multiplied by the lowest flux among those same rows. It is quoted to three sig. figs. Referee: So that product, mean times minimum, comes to 529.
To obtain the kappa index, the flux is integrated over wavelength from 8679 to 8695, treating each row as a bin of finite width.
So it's 375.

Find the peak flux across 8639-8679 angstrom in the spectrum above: 27.4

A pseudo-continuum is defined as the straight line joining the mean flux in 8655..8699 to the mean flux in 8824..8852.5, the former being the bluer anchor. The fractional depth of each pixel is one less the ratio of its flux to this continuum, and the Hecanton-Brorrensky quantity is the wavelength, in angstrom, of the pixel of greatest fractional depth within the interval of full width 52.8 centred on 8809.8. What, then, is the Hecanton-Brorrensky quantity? 8826.02 angstrom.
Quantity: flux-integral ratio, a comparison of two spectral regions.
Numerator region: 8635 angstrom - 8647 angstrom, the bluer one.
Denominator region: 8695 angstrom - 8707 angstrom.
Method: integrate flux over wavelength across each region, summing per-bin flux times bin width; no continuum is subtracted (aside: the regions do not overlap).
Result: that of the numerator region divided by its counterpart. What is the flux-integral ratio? 1.05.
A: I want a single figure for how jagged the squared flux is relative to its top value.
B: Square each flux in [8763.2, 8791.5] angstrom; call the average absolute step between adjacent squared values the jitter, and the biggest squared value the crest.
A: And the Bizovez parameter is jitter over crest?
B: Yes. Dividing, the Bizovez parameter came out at 0.10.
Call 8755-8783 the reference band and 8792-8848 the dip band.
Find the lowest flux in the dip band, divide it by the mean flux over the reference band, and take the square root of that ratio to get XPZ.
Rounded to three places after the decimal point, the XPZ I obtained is 0.938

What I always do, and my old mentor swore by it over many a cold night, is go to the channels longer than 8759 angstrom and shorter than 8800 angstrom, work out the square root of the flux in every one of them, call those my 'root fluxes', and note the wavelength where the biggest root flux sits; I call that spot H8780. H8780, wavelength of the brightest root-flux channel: 8765.27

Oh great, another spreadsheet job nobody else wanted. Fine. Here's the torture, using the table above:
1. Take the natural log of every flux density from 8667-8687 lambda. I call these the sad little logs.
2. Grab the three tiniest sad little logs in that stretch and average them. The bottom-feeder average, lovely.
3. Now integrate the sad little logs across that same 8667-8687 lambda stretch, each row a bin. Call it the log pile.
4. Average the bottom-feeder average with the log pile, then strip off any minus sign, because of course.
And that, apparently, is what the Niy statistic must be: 33.3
